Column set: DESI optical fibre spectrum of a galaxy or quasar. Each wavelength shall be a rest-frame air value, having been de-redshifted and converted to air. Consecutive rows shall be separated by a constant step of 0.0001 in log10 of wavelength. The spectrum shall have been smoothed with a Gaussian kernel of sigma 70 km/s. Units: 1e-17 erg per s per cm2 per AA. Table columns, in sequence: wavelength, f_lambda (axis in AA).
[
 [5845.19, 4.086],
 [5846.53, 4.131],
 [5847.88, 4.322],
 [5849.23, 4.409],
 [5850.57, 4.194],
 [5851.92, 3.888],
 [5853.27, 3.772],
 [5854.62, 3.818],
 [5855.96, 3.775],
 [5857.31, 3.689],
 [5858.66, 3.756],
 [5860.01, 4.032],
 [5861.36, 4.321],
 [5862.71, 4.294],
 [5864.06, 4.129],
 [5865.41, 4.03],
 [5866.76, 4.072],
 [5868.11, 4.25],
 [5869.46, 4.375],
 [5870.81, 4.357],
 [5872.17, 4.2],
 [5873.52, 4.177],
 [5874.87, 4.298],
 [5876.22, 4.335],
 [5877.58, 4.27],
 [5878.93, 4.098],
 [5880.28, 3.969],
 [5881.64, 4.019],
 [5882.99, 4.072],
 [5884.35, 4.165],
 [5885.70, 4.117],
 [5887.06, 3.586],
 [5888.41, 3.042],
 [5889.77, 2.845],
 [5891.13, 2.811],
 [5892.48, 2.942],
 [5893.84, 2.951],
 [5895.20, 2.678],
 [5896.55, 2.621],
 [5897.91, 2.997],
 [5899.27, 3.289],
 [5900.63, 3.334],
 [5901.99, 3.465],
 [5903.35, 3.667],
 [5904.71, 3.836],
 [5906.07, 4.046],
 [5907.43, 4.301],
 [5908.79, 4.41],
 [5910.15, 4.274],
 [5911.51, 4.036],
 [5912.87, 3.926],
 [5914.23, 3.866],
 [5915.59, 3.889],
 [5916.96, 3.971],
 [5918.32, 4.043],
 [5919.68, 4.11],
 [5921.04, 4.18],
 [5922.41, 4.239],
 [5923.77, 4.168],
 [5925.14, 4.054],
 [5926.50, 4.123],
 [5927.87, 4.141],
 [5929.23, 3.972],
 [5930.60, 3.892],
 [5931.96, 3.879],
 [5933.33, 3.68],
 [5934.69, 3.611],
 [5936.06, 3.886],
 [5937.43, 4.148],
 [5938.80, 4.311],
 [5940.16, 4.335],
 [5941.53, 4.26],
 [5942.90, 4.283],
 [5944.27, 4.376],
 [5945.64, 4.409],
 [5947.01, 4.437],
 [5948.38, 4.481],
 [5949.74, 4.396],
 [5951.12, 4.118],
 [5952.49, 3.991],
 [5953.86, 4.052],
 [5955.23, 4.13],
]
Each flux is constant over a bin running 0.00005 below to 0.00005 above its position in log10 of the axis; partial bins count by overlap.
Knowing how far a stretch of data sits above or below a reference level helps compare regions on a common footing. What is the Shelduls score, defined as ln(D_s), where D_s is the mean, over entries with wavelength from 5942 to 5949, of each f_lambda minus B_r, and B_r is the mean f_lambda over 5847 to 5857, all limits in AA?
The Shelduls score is -1.0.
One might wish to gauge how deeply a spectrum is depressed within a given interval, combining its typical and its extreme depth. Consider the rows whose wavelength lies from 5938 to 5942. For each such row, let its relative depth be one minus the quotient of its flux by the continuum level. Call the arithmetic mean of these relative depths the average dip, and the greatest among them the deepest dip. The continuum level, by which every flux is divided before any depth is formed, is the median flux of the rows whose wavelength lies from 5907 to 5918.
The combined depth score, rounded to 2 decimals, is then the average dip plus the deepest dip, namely -0.14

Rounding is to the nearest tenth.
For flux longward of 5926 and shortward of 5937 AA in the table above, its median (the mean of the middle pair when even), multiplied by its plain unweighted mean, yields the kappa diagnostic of 15.2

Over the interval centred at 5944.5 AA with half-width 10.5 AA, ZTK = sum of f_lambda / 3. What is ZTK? 21.0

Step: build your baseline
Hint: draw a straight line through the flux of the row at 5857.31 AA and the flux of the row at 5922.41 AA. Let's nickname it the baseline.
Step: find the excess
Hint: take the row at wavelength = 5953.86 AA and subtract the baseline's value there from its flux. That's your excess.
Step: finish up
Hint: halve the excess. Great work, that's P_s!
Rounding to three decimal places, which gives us -0.226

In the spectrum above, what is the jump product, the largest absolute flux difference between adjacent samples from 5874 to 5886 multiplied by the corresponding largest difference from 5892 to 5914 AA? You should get 0.06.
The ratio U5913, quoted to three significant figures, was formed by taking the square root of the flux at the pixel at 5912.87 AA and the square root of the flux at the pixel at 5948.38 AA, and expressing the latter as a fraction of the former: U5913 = 1.07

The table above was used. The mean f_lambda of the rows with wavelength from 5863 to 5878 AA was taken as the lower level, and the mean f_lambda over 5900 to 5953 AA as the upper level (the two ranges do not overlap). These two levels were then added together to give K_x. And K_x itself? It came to 8.29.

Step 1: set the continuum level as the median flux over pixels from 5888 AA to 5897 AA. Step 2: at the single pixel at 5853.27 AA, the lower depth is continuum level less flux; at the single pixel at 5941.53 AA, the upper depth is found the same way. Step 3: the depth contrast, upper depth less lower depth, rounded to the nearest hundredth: -0.49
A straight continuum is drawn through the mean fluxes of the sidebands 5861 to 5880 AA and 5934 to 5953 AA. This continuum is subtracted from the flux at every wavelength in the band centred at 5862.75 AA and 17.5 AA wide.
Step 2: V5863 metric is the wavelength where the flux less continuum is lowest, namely 5857.31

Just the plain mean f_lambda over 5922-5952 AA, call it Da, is 4.1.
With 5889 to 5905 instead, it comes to 3.1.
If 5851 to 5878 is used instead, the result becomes 4.1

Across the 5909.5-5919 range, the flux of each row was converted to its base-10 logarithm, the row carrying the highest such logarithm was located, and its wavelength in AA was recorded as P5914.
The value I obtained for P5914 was 5910.15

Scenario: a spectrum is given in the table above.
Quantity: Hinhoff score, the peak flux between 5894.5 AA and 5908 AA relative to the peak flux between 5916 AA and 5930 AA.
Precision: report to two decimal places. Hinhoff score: 1.01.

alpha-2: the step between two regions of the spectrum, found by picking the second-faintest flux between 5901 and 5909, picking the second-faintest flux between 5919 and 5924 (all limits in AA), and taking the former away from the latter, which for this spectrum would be 0.5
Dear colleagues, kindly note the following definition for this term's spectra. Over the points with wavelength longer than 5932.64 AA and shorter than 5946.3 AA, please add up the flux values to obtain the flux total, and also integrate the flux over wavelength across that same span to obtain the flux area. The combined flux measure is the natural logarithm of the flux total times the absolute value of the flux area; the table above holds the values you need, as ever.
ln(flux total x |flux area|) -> 7.75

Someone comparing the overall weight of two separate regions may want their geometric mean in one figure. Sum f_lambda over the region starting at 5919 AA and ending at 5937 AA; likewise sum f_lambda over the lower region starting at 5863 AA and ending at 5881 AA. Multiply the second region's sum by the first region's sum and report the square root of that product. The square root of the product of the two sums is 53.2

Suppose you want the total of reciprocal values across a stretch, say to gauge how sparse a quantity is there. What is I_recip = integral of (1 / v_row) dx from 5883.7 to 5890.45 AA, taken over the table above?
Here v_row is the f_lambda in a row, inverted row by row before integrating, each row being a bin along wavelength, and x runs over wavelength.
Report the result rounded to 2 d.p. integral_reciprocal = 1.95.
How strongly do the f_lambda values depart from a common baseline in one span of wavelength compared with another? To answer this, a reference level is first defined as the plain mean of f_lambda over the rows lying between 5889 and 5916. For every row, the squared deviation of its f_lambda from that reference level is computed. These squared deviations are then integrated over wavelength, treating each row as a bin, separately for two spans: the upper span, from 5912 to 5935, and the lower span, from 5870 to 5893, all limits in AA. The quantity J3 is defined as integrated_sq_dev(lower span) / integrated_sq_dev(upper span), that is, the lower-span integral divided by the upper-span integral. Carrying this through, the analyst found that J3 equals 1.6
